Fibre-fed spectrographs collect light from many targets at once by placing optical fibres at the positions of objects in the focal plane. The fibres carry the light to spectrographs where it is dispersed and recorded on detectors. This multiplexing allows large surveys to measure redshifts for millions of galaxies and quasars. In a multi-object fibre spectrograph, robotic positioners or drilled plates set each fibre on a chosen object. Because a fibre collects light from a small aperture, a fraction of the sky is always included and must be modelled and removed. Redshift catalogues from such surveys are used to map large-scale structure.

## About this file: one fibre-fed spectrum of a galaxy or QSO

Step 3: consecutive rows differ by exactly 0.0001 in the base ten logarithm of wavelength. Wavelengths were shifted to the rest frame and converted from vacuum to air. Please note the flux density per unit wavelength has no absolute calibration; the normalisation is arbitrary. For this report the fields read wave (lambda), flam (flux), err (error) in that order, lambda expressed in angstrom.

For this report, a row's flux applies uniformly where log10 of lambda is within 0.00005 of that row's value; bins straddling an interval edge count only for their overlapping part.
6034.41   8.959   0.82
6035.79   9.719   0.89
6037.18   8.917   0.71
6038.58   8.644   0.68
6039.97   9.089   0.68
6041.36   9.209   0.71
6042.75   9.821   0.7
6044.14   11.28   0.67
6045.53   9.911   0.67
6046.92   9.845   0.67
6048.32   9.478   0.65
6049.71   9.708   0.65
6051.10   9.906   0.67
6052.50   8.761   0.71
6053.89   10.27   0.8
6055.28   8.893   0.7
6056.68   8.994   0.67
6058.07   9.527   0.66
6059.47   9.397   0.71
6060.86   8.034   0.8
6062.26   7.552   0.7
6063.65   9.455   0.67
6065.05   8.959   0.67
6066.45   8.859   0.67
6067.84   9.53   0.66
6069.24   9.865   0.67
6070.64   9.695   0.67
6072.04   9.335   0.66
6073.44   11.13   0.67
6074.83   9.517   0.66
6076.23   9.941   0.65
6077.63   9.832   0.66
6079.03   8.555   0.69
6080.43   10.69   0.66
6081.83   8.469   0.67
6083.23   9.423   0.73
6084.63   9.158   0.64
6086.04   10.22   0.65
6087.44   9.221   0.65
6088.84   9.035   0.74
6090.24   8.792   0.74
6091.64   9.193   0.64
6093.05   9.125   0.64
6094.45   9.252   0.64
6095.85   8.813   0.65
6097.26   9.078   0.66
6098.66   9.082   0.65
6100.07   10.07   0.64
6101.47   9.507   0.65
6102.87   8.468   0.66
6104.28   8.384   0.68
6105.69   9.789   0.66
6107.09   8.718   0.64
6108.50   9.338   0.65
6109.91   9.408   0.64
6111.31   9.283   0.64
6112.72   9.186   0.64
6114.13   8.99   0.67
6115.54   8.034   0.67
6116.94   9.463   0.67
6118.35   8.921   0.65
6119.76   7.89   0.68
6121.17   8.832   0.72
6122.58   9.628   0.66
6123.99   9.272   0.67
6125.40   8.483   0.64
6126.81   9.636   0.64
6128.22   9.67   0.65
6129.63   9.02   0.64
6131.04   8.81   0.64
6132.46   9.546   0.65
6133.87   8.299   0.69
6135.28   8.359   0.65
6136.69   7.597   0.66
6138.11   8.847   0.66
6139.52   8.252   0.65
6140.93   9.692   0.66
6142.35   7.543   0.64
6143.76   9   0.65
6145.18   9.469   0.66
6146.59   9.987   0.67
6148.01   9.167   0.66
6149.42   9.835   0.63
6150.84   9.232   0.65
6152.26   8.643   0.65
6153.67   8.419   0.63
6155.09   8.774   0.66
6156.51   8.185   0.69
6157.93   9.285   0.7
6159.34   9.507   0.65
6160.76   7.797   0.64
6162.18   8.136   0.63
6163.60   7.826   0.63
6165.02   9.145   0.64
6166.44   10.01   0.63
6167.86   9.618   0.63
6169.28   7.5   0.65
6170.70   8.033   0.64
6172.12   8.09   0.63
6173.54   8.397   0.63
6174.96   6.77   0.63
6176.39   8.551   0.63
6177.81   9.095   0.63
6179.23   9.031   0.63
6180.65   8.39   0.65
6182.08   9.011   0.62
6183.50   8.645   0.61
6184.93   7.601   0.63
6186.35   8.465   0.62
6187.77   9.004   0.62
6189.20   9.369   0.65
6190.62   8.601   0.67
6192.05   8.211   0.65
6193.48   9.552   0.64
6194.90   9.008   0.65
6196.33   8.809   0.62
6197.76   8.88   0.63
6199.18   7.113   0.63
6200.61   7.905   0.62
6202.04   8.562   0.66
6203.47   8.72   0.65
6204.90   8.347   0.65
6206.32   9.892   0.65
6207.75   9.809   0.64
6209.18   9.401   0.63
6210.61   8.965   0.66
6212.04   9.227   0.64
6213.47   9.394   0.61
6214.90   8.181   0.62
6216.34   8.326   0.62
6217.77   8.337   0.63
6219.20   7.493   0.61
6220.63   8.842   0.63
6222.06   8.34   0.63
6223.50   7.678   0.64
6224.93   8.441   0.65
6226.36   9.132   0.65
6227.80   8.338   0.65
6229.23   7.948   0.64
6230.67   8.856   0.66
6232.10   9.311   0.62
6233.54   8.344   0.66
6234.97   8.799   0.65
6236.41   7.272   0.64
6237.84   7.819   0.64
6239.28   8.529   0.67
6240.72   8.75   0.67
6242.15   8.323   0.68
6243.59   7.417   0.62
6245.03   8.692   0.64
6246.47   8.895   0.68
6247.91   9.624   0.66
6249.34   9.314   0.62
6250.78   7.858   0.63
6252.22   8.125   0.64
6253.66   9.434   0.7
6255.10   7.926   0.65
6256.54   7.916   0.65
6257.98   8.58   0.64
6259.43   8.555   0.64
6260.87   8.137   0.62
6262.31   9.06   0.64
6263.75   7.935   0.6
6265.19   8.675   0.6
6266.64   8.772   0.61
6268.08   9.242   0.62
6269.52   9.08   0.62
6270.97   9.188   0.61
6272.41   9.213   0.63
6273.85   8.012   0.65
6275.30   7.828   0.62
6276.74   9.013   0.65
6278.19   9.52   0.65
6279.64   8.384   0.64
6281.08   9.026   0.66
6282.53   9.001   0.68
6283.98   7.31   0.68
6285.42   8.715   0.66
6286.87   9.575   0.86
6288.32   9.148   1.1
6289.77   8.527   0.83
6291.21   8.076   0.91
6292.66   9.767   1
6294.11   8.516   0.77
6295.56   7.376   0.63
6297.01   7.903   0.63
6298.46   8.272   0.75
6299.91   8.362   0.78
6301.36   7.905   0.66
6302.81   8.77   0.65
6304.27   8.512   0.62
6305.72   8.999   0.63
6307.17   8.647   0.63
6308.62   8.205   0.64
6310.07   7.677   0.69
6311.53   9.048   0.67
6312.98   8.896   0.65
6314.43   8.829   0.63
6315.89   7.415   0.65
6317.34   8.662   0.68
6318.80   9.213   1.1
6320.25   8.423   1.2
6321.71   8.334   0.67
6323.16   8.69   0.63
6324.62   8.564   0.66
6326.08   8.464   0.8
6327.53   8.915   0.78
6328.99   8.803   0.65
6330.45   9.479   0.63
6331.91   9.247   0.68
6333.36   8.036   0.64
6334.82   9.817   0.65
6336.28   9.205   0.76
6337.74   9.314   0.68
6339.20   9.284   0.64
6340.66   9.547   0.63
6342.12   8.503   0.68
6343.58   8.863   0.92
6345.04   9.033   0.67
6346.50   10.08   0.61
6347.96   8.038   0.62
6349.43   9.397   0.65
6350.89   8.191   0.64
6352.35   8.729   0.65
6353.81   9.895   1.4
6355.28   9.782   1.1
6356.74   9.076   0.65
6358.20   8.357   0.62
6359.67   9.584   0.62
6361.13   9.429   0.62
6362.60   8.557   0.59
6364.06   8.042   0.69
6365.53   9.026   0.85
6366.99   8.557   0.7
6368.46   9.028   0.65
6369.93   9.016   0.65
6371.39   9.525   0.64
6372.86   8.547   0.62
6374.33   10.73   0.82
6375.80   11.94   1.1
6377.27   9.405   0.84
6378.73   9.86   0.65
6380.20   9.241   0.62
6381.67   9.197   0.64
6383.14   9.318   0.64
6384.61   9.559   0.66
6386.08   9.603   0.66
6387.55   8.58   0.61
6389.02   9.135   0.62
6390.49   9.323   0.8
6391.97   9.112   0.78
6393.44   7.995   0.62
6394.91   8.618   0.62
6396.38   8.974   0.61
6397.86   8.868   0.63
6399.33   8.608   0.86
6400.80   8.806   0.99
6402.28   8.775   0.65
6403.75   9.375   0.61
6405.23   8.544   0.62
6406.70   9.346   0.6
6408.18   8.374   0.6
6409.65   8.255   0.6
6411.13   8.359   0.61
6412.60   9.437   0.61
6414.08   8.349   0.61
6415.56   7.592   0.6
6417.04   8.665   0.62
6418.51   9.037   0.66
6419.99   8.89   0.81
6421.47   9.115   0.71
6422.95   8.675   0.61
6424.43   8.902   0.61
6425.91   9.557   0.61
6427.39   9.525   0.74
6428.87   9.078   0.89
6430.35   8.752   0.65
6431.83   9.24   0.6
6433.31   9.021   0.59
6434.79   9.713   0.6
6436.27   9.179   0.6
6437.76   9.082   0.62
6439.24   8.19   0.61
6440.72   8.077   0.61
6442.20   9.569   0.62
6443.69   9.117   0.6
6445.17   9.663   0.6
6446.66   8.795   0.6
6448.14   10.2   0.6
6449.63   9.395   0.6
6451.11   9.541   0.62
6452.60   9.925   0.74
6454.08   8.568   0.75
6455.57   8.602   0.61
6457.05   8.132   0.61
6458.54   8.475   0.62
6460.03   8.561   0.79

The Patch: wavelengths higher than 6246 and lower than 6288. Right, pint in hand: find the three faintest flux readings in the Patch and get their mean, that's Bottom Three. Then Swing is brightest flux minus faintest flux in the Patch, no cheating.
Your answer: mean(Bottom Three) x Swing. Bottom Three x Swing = 17.7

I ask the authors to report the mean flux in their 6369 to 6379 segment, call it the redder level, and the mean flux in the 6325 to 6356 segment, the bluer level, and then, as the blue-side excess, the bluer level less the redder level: -0.78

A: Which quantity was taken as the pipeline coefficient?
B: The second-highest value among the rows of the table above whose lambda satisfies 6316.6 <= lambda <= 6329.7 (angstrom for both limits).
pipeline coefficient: 8.915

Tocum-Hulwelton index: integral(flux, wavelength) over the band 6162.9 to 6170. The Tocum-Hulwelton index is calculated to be 62.6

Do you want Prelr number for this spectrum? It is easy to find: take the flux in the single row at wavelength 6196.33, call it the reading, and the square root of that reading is 2.97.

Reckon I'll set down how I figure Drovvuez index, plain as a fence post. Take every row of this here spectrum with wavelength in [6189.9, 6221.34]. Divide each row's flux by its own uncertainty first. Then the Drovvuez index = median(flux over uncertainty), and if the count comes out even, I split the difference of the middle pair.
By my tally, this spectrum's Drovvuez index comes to 13.5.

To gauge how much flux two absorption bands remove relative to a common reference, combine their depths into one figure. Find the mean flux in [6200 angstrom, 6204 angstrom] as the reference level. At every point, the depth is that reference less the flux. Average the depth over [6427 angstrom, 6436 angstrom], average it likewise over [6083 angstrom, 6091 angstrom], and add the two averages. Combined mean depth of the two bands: -1.7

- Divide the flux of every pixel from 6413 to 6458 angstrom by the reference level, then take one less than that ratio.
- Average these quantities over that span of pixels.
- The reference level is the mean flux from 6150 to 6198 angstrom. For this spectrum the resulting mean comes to 0.043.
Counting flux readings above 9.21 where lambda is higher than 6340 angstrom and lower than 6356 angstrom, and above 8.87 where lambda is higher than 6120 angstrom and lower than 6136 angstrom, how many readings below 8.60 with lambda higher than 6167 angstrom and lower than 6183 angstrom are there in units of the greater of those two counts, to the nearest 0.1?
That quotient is 1.2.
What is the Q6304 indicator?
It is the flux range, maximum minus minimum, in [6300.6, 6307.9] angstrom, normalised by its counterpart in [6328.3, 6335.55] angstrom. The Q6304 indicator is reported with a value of 0.61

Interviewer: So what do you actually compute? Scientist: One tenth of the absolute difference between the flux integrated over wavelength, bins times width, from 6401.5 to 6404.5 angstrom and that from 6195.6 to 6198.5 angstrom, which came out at 0.15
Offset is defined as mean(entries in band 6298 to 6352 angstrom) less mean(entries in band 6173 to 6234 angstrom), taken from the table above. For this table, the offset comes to 0.14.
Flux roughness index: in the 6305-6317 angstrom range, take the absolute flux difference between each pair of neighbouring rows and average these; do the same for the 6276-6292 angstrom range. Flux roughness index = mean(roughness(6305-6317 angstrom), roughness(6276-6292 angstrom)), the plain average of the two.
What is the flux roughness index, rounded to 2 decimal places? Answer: 0.70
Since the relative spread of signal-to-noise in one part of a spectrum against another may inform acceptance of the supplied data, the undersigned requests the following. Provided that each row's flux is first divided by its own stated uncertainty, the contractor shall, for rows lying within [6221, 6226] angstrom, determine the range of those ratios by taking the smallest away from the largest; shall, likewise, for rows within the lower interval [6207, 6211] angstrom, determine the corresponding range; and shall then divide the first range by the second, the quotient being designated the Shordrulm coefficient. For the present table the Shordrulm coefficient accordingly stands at 0.7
